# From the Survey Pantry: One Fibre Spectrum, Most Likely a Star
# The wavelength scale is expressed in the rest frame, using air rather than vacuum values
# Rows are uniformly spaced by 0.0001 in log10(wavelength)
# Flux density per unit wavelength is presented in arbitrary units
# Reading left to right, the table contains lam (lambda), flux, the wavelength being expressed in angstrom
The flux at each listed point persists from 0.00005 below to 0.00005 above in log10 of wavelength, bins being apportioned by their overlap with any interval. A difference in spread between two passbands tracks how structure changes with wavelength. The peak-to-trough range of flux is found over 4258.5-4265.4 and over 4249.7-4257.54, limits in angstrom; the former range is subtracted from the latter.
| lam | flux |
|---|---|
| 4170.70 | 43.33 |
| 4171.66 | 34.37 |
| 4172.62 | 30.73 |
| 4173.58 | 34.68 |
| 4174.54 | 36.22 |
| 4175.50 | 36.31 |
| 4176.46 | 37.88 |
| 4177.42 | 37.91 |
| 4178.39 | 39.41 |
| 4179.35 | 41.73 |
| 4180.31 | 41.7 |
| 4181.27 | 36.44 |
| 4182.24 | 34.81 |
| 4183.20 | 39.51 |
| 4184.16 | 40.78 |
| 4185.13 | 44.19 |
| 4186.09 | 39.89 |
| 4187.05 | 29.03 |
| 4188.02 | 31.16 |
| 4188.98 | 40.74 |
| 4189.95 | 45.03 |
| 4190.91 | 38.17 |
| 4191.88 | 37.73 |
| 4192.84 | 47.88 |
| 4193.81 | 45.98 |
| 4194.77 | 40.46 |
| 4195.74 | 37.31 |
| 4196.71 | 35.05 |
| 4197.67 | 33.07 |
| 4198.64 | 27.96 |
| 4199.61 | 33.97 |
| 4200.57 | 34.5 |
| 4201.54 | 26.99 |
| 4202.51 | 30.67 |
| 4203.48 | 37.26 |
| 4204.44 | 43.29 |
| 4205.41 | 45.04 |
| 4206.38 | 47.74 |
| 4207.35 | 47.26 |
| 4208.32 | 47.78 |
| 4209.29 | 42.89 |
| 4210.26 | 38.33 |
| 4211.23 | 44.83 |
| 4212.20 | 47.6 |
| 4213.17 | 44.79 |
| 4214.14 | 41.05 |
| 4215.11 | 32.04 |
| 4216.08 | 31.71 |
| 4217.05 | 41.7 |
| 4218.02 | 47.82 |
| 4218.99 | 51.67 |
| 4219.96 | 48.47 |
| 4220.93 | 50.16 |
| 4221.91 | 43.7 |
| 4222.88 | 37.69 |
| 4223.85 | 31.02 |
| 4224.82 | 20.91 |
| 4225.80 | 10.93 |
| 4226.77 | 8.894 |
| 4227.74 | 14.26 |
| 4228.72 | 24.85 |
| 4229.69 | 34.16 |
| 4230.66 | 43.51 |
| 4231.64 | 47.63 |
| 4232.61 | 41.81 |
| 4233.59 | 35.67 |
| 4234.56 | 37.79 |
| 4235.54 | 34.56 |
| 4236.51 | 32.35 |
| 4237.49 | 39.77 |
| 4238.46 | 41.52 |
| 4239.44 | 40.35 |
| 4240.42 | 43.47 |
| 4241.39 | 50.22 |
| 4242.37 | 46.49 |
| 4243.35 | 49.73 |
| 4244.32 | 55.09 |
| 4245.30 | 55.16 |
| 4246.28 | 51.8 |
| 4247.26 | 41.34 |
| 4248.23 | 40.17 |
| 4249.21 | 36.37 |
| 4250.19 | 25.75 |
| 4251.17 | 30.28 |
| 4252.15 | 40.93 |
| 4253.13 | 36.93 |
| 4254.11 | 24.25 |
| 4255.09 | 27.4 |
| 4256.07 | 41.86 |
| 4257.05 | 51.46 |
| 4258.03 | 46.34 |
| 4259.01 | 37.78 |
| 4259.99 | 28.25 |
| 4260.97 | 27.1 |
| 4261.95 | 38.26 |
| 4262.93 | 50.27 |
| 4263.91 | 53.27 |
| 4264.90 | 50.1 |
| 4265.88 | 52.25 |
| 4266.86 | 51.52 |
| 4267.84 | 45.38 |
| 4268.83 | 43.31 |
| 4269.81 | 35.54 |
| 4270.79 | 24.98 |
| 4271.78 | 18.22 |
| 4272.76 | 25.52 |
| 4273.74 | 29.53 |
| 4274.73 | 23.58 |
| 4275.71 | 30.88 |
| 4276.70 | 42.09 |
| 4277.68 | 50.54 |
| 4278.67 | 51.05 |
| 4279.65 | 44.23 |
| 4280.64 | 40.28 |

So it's 1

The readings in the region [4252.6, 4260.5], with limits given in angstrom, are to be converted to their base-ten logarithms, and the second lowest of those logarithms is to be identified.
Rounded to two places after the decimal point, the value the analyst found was 1.44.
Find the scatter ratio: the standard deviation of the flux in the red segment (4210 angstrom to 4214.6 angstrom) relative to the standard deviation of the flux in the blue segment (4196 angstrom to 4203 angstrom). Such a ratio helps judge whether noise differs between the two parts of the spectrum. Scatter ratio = 1.1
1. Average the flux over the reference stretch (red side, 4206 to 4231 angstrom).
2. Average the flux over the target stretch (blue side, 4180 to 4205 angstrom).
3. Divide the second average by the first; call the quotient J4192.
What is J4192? 1.00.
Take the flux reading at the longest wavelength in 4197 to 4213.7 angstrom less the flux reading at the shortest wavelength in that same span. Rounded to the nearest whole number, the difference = 12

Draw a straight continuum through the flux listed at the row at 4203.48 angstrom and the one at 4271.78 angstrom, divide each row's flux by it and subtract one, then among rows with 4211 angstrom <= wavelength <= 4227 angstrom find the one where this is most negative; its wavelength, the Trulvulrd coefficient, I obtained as 4226.77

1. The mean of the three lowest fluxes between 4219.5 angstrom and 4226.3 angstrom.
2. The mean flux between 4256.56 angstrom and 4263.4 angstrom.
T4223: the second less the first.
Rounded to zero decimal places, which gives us 19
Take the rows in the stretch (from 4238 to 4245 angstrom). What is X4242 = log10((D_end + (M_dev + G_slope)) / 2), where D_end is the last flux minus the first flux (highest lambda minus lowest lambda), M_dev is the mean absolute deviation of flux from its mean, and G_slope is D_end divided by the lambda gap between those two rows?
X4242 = 1.0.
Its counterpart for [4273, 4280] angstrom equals 1.1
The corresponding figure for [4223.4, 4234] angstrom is 0.9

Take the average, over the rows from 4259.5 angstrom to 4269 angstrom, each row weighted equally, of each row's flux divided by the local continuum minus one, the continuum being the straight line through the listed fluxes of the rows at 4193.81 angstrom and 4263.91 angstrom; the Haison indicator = -0.18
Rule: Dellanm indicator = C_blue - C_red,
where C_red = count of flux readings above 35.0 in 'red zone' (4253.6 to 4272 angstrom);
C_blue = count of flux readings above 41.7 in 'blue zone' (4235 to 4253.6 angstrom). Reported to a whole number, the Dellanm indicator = -6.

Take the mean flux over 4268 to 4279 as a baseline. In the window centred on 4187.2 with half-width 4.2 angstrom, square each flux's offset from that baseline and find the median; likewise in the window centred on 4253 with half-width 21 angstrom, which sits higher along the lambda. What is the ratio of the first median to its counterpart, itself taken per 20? 0.028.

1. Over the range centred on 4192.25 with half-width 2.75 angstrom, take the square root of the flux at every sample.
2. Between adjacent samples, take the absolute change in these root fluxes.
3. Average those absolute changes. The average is 0.38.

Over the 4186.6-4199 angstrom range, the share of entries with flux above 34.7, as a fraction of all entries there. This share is 0.69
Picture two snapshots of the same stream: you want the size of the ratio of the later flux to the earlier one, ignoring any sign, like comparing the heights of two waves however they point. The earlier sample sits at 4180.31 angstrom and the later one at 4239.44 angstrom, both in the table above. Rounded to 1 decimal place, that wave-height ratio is 1.0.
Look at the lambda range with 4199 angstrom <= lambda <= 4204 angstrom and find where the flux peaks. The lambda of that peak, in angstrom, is 4203.48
